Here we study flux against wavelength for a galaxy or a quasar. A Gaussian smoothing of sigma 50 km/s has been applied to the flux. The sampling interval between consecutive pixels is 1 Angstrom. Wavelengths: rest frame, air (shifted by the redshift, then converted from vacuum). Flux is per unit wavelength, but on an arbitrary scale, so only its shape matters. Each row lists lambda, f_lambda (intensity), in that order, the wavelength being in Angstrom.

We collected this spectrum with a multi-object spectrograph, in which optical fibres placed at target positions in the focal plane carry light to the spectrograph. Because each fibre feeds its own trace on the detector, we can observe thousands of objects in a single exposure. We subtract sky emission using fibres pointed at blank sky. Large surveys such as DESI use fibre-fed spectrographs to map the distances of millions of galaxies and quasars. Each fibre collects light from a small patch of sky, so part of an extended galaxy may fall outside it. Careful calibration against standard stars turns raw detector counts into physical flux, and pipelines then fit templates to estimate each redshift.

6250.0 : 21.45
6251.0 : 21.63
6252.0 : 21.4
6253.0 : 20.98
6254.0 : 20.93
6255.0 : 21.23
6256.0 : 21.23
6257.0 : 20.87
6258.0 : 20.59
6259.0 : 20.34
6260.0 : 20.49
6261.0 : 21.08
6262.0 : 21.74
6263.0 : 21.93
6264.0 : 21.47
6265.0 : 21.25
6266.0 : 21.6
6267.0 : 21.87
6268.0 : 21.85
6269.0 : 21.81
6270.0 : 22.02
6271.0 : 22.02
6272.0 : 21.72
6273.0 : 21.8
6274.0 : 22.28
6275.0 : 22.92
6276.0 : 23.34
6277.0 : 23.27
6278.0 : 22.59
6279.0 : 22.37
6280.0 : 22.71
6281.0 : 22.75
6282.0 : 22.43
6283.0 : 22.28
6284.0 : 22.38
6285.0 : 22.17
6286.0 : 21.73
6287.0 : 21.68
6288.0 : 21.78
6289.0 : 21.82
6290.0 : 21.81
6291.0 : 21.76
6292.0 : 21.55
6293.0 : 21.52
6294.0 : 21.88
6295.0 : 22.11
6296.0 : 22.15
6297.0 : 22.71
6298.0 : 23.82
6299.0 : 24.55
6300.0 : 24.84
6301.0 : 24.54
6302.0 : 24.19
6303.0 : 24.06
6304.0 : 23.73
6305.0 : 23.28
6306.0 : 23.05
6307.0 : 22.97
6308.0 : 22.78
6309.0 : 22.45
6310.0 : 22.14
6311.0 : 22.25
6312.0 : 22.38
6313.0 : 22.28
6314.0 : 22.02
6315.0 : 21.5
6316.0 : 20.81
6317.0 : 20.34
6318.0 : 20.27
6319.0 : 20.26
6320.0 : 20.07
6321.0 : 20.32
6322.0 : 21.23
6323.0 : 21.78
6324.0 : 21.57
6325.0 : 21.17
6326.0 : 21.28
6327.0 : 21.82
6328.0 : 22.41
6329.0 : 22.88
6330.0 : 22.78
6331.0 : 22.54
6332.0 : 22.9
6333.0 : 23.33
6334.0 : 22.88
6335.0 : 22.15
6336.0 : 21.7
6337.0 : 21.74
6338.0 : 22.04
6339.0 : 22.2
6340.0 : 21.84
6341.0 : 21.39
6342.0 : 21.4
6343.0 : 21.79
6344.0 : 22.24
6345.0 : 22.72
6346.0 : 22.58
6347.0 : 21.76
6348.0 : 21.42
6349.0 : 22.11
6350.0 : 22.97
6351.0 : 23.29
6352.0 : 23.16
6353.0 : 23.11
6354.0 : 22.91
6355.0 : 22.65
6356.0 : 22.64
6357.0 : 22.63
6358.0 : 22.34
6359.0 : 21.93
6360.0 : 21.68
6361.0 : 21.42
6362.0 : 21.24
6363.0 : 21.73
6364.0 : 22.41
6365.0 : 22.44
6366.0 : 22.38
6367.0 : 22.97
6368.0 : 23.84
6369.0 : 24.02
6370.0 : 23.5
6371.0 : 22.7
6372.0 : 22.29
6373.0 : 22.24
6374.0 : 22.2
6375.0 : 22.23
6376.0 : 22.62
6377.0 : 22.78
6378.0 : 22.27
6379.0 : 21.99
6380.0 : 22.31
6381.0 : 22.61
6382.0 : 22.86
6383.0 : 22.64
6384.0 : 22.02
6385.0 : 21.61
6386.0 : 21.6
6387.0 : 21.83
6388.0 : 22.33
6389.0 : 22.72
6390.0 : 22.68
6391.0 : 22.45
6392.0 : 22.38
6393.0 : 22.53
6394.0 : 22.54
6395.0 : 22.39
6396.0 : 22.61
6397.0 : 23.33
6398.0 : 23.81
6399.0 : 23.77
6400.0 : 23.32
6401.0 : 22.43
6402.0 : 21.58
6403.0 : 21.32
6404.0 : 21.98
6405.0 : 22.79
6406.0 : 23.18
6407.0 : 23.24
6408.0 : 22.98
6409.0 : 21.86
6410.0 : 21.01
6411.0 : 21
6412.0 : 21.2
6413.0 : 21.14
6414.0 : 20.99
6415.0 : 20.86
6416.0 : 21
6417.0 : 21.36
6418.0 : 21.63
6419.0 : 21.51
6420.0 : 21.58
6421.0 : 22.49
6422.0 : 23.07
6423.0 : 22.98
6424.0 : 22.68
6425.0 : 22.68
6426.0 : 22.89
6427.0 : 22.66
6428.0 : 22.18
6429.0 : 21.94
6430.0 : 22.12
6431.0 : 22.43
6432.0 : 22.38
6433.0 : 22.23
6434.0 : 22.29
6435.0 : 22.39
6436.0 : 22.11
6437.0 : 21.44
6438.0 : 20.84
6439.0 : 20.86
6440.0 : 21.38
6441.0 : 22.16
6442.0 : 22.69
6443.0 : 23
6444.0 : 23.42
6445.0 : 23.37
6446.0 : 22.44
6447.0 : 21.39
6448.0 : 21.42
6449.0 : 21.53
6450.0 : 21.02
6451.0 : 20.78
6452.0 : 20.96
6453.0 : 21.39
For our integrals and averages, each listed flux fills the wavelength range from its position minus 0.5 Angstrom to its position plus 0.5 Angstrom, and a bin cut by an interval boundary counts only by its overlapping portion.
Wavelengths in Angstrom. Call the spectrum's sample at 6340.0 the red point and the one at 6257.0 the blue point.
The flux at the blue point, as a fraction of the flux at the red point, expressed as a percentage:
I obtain 95.6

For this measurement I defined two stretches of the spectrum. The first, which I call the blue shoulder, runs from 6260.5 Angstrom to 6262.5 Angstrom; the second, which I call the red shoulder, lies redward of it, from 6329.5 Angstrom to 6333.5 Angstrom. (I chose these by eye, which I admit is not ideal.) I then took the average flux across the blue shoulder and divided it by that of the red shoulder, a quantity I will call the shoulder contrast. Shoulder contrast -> 0.94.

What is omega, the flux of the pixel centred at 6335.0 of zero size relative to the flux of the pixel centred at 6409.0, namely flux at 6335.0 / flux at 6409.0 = 1.01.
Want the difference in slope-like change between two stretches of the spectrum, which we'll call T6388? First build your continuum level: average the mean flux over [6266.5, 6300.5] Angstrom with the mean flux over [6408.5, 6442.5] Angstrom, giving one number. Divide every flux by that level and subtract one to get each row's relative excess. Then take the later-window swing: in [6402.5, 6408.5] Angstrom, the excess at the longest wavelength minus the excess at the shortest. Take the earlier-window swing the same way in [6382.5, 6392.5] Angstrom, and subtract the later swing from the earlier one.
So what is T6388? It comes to -0.09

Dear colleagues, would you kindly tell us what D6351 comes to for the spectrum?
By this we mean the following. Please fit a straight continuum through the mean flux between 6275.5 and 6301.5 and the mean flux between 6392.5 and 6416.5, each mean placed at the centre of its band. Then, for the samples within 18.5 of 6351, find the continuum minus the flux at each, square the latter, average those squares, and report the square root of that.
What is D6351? 0.70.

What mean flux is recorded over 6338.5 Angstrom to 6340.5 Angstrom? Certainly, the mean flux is 22.02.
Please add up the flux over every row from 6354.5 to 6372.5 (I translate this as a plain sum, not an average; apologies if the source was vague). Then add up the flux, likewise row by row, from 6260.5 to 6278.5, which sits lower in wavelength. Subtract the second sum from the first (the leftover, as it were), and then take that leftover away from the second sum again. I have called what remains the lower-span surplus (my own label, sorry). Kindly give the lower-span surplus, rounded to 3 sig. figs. 388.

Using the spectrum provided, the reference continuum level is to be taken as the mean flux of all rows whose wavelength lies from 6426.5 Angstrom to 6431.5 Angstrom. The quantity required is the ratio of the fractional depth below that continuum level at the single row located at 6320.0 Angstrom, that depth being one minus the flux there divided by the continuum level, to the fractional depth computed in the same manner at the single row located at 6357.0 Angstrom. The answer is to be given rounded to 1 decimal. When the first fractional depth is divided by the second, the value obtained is -6.0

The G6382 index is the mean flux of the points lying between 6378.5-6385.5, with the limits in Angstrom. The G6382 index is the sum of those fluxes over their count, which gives 22.29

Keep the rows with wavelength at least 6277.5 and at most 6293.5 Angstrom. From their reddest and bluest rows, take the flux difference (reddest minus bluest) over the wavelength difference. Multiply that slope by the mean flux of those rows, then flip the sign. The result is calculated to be 2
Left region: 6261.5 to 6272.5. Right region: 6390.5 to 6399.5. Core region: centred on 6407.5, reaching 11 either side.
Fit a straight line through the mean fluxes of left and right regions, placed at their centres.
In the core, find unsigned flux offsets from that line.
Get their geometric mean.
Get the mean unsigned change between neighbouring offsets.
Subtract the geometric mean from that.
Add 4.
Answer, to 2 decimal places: 3.64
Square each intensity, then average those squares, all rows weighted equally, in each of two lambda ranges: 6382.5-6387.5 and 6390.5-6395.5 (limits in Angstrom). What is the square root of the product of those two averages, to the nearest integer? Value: 493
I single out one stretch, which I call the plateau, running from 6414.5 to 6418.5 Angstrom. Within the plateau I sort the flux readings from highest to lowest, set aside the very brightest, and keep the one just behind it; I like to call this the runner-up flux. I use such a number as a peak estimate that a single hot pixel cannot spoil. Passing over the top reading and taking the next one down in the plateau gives 21.36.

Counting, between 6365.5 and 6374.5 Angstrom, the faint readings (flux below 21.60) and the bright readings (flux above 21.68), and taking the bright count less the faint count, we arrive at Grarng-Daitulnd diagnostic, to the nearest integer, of 9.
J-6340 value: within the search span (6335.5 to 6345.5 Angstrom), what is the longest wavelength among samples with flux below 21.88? 6343.0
